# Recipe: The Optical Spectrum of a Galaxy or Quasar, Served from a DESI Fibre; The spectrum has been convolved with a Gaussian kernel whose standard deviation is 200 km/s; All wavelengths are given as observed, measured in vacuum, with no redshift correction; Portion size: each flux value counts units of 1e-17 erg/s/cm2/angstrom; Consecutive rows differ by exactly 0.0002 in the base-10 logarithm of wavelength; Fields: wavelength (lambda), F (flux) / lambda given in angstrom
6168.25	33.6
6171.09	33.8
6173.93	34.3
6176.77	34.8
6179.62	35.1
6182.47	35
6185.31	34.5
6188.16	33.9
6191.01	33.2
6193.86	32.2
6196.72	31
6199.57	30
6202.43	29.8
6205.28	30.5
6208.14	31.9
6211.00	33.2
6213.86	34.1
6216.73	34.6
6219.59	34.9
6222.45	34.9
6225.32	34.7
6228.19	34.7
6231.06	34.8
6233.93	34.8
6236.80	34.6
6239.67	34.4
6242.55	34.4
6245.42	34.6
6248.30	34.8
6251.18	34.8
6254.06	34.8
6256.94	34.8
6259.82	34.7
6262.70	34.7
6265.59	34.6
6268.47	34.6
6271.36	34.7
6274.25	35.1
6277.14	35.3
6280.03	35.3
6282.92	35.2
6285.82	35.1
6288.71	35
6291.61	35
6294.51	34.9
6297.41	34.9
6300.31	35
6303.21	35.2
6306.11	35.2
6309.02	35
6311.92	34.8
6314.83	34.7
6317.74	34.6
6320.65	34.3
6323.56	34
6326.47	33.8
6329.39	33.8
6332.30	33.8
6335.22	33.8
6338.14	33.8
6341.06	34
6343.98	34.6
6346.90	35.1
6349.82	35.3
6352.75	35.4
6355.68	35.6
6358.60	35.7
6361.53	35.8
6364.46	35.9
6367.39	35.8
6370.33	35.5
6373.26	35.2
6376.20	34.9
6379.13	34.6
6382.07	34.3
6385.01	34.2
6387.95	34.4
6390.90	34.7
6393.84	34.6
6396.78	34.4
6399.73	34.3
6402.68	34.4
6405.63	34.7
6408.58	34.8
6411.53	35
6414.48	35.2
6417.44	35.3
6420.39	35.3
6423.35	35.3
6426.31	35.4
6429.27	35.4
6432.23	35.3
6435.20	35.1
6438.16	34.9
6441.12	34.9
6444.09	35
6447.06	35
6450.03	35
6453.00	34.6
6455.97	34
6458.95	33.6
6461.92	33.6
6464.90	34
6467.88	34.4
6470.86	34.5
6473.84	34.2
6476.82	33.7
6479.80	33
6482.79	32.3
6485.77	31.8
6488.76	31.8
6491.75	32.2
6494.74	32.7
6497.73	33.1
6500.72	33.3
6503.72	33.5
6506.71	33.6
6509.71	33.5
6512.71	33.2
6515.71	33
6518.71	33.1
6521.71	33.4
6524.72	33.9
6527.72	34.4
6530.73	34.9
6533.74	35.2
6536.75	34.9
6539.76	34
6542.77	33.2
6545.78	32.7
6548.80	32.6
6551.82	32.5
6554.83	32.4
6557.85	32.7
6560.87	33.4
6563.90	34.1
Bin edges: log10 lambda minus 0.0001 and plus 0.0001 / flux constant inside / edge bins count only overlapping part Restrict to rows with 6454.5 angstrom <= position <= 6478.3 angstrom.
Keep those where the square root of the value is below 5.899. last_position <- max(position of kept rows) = 6476.82 angstrom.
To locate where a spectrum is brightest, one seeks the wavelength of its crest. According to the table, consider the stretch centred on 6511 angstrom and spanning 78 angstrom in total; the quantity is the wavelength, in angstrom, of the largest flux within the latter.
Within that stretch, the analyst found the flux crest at 6533.74 angstrom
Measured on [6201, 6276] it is 6274.25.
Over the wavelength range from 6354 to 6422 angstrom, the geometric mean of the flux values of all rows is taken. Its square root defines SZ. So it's 5.91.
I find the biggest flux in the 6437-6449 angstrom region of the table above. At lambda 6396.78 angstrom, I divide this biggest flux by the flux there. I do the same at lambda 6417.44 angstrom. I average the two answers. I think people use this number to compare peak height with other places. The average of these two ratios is 1.00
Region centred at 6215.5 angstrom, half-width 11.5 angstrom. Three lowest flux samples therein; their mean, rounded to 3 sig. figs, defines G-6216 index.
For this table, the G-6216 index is 31.9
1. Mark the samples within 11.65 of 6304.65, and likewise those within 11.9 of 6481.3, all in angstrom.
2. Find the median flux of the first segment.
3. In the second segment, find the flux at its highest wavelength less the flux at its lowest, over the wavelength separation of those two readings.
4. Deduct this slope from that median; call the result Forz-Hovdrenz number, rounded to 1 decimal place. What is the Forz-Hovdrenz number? 35.1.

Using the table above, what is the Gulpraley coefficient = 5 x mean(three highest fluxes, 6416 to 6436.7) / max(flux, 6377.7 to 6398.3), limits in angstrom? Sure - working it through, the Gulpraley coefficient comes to 5.10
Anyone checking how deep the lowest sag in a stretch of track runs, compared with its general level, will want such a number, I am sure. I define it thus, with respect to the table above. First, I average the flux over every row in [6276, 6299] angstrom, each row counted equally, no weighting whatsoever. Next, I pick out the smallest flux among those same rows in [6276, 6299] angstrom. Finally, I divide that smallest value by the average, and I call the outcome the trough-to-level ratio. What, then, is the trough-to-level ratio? 0.995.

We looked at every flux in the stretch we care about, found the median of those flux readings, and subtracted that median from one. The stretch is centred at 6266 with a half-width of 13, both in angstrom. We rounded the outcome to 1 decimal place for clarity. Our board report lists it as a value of -33.7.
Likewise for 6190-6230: -32.2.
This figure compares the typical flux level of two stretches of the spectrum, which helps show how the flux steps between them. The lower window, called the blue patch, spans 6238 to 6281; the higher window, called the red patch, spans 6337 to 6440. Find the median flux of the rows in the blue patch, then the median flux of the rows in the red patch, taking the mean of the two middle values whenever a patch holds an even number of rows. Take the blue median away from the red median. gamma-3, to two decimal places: 0.40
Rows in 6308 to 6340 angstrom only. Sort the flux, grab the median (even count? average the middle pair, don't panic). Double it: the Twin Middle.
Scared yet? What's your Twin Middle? 68.0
